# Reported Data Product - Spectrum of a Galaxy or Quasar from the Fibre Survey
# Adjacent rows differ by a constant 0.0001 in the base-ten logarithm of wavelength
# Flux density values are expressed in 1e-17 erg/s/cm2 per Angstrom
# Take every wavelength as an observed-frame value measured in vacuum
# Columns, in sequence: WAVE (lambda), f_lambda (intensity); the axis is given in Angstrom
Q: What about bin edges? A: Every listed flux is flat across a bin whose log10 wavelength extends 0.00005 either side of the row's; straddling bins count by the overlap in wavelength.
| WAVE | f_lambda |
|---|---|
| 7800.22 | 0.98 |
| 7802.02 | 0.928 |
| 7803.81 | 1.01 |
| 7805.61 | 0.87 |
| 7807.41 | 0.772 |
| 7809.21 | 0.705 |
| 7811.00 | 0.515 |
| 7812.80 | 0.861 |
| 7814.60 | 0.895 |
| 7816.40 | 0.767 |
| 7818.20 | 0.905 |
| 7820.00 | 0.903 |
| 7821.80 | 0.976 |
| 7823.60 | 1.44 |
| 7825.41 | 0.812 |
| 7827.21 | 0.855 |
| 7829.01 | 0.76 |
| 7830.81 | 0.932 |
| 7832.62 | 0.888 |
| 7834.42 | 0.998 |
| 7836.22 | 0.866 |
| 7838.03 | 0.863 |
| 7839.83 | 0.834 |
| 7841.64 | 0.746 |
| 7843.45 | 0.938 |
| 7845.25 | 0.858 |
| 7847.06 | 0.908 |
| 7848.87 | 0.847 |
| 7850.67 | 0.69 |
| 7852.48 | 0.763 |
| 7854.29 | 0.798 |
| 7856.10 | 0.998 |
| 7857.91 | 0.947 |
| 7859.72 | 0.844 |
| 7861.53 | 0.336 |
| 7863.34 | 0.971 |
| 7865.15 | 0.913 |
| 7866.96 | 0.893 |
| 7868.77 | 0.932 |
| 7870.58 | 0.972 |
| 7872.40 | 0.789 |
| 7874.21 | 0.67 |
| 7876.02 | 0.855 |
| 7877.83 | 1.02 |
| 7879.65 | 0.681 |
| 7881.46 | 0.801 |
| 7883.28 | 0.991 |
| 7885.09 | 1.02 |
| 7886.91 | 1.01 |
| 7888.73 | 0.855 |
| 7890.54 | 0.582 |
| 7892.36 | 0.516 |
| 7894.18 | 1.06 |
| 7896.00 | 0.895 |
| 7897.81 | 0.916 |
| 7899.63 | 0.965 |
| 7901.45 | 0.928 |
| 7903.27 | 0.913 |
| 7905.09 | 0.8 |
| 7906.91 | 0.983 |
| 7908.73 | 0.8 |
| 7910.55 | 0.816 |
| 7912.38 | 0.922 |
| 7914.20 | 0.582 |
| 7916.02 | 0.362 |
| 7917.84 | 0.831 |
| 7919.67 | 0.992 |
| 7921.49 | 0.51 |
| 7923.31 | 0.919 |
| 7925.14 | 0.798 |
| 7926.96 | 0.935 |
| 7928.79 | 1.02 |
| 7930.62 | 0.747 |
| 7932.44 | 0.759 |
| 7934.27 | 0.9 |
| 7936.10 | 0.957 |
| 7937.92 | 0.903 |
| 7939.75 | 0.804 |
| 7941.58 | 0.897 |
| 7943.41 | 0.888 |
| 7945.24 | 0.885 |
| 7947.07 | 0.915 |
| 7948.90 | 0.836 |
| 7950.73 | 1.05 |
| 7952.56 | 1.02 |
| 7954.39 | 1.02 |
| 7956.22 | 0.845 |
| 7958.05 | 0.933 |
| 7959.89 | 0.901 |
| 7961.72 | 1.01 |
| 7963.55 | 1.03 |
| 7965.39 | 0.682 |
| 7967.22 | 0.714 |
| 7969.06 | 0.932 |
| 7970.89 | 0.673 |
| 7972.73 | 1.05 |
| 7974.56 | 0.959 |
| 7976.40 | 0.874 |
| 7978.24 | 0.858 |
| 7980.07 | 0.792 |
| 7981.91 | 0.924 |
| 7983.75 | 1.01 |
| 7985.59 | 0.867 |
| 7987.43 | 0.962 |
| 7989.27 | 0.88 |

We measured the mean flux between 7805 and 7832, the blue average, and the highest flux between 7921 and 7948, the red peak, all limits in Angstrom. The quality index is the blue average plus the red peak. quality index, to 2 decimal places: 1.88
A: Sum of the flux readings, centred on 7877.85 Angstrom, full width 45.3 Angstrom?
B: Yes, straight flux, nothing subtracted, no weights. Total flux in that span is 21.4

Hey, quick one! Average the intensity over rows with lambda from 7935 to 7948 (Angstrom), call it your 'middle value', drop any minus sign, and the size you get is 0.89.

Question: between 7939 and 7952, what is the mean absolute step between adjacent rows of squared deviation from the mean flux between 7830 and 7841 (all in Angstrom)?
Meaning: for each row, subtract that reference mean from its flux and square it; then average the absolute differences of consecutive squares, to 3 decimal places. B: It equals 0.005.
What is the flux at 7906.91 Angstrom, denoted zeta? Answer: 0.983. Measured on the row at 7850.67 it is 0.69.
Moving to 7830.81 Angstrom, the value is 0.932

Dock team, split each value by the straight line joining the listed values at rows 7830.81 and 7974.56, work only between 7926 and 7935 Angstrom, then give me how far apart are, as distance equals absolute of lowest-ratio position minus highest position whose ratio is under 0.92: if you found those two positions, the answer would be 1.8 Angstrom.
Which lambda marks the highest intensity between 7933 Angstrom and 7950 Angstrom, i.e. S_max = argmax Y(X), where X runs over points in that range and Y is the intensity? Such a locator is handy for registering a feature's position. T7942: 7936.10 Angstrom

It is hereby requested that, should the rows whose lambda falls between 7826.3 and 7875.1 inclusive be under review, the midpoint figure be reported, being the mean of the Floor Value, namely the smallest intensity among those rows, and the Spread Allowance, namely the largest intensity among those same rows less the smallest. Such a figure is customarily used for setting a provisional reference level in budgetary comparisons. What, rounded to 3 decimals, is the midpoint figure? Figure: 0.499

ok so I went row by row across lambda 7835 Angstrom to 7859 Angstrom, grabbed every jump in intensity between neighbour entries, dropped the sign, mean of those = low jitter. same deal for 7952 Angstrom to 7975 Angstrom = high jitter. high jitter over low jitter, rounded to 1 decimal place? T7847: 1.7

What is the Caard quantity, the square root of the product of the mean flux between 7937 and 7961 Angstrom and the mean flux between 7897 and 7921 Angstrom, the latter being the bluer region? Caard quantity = 0.87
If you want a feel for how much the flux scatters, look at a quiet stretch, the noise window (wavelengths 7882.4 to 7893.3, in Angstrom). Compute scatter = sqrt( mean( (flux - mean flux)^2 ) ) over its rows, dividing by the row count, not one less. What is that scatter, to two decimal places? 0.21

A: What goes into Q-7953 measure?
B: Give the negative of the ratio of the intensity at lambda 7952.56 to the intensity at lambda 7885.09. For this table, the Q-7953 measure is -1.00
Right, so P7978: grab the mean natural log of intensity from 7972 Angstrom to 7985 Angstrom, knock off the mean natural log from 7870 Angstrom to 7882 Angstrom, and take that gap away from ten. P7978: 9.88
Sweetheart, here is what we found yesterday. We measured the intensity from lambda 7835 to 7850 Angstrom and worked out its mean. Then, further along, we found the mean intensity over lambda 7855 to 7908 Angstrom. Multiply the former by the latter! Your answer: 0.741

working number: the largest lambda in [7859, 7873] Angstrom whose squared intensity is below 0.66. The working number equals 7872.40 Angstrom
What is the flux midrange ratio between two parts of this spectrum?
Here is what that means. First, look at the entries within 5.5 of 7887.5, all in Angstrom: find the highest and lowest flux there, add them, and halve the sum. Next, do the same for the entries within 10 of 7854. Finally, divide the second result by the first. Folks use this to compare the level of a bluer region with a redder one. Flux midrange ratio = 0.87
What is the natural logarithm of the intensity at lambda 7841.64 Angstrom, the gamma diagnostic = -0.29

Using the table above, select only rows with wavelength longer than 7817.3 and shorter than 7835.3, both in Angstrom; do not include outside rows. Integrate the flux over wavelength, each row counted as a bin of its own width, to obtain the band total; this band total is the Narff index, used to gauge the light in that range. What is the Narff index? 17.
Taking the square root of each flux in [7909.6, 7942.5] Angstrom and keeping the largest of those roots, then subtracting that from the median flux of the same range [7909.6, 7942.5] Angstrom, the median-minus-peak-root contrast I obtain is -0.15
